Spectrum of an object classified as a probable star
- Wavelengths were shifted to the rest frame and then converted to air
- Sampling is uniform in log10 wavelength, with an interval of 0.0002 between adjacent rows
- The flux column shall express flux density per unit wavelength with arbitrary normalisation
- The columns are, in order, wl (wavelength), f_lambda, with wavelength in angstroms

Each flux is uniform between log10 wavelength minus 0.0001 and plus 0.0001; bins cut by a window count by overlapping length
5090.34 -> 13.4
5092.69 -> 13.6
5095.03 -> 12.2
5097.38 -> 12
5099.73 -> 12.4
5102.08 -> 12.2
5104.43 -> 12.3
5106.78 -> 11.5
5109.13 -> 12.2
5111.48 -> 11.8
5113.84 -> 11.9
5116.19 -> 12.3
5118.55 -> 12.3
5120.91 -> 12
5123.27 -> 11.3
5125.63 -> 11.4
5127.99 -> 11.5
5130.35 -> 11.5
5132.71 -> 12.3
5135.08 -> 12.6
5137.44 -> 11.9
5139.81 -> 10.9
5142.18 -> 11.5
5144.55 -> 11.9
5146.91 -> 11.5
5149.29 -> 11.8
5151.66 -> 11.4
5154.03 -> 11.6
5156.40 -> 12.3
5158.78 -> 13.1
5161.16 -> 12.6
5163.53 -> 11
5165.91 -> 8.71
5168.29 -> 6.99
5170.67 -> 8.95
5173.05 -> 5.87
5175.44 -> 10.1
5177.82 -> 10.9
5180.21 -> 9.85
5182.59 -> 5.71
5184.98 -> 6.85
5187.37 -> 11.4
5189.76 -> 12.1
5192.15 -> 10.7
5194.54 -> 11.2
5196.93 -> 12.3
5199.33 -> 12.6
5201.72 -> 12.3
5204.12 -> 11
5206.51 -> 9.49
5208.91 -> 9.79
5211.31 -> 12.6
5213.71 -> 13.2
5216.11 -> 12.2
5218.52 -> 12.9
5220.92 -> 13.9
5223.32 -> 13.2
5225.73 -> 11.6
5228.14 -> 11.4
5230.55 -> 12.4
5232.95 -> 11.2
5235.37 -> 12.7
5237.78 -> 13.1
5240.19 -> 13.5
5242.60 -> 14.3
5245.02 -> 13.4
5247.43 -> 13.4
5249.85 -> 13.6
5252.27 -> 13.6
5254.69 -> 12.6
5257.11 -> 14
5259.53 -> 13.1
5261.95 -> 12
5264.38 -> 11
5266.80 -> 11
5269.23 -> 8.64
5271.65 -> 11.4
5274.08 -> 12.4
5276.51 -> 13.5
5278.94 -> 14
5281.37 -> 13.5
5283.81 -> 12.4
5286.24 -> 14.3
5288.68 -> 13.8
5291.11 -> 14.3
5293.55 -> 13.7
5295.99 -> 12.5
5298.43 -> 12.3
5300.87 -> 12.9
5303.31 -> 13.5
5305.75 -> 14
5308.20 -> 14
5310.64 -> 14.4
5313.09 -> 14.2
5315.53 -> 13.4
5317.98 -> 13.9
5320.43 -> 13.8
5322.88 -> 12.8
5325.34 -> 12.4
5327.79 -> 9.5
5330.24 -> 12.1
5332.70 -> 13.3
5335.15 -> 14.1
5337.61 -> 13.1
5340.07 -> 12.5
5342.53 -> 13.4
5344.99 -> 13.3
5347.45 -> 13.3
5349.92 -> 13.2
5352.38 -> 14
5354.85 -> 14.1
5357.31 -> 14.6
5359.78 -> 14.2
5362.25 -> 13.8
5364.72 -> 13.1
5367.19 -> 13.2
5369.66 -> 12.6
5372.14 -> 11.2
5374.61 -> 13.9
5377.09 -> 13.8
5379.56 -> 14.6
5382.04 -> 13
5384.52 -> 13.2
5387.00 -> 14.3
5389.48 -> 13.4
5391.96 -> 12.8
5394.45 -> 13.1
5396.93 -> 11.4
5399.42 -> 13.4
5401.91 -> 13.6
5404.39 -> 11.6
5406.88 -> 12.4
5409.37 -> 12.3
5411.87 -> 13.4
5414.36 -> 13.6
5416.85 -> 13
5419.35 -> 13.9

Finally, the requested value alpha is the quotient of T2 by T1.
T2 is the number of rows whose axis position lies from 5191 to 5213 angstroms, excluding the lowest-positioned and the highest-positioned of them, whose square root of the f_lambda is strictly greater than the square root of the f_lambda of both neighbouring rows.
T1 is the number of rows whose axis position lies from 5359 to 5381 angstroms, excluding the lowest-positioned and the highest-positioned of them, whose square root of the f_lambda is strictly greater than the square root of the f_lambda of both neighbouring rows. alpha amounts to 0.5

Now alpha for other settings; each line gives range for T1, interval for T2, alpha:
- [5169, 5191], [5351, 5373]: 2.0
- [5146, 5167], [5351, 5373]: 1.0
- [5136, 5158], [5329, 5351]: 1.0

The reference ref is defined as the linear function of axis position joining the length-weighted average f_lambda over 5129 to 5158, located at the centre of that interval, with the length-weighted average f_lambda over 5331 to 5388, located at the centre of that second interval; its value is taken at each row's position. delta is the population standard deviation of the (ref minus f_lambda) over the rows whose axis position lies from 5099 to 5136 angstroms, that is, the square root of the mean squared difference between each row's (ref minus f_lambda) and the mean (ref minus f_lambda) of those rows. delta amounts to 0.4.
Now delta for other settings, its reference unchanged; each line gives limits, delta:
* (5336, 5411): 0.9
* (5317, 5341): 1.3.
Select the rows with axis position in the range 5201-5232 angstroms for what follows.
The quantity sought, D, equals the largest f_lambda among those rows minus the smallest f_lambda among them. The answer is 4.4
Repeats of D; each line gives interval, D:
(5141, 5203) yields 7.4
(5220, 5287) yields 5.7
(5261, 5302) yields 5.7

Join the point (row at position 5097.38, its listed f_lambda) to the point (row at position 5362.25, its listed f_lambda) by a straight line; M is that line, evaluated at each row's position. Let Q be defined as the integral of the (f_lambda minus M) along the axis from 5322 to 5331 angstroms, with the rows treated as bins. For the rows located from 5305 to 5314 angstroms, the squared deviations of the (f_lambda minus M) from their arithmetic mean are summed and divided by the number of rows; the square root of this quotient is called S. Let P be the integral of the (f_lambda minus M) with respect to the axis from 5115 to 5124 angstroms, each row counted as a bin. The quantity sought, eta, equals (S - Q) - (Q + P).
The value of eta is 36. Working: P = -1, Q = -17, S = 0.15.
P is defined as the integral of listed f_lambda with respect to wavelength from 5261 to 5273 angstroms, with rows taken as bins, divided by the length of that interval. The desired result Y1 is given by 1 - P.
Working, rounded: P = 10.8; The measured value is -9.8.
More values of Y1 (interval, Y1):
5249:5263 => -12.2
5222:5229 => -11.1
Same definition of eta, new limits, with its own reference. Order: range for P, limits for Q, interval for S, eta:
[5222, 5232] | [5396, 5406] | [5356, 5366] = 39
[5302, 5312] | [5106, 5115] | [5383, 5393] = -1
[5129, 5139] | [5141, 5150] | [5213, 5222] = 15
